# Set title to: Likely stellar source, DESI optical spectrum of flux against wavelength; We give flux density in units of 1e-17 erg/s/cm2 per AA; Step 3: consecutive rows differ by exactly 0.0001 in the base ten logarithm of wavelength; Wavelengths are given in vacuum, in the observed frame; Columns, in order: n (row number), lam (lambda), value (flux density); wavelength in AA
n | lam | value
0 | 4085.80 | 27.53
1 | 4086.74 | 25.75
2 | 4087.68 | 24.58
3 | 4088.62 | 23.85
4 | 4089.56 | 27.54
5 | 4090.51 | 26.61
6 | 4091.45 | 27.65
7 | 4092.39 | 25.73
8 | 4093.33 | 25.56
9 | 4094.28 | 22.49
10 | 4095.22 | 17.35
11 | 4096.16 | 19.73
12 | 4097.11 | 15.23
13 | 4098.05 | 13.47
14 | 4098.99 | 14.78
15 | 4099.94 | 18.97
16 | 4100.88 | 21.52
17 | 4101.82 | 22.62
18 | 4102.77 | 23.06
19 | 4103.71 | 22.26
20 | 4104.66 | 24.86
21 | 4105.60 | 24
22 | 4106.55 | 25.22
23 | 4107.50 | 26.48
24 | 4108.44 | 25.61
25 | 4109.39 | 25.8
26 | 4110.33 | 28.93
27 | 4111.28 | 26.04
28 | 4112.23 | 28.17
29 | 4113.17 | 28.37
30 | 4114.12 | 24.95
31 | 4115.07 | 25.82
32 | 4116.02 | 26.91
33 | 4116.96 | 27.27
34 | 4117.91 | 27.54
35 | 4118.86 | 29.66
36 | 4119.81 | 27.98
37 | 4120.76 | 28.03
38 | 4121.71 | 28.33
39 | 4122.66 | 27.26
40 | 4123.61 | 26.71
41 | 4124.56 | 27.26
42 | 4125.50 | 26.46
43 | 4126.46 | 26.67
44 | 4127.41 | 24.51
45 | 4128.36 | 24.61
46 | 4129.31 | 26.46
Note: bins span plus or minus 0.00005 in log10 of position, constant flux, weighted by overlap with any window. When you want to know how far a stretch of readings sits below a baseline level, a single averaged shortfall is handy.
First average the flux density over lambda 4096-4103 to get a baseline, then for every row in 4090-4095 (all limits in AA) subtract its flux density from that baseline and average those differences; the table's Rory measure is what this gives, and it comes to -7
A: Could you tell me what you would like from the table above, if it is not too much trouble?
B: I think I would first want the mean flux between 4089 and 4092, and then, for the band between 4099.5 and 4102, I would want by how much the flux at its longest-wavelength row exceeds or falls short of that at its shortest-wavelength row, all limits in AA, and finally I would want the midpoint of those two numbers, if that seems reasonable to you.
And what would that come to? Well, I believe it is 15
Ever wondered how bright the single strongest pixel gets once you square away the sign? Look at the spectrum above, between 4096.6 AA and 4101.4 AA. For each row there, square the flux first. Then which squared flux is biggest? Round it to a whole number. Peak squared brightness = 463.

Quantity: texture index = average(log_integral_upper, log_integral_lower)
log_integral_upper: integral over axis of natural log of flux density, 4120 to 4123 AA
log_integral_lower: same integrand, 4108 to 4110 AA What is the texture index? 8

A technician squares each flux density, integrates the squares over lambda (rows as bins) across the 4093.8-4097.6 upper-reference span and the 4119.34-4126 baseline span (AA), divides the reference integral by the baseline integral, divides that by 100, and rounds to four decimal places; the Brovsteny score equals 0.0027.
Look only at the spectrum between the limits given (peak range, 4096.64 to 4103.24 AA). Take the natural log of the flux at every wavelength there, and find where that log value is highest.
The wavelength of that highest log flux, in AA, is 4102.77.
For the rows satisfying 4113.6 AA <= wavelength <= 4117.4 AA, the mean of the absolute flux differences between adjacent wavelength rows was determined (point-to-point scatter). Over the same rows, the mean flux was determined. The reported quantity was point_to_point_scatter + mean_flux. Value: 27.0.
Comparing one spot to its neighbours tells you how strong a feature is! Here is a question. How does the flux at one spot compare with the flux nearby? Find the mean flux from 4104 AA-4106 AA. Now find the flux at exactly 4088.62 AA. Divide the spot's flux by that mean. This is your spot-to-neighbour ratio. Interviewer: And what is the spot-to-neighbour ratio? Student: 0.98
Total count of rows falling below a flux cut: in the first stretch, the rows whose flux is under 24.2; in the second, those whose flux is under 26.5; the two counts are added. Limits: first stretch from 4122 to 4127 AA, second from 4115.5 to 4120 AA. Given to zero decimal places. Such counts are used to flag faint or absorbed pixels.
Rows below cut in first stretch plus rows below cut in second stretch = 0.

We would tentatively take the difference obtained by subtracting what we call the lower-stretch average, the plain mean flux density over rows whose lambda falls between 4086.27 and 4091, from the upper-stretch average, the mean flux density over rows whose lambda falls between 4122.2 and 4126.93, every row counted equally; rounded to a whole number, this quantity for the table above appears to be 1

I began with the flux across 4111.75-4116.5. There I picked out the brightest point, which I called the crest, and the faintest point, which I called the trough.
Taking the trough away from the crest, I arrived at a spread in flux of 3.4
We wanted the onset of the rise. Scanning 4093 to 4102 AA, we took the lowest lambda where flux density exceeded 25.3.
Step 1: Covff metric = 4093.33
